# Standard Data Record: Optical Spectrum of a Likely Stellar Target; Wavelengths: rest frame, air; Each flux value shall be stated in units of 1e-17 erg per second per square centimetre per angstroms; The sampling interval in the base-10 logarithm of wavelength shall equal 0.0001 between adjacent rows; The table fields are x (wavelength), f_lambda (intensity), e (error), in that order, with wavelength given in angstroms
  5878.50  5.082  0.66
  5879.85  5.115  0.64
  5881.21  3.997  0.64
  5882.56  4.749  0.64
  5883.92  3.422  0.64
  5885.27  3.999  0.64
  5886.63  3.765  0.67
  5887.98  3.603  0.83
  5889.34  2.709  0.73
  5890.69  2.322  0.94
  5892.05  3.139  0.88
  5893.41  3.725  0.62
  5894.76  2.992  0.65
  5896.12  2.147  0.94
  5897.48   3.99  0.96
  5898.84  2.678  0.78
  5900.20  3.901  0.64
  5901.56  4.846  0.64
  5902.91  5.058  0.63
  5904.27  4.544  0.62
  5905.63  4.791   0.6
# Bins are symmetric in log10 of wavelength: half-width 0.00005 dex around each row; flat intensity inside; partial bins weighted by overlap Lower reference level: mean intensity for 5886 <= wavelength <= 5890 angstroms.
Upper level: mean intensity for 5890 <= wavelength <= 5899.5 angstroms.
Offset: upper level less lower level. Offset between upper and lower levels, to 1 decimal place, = -0.4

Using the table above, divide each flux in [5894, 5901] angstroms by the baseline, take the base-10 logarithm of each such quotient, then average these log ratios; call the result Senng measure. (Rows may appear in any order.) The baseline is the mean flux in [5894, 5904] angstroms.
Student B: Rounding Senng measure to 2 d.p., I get -0.08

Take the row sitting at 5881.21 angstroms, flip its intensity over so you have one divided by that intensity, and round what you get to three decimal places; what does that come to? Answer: 0.250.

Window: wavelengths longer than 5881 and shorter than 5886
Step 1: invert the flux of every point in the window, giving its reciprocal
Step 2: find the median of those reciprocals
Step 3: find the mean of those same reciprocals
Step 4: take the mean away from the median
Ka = -0.001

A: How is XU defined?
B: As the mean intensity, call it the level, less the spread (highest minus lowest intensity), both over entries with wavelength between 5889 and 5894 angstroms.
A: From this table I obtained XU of 1.6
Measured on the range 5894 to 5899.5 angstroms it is 1.1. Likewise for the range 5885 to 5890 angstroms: 2.2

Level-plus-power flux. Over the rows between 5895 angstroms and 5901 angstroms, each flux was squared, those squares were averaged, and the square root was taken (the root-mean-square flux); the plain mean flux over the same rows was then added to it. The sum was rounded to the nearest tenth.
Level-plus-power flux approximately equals 6.5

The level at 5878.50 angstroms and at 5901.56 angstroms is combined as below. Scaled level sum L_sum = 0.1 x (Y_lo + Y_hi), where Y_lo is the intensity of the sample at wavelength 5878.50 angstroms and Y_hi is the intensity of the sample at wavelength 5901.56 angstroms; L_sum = 0.99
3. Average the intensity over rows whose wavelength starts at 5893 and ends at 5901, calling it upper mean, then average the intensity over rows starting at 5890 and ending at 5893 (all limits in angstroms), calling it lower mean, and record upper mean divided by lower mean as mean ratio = 1.2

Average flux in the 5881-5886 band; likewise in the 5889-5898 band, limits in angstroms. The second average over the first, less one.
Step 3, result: -0.3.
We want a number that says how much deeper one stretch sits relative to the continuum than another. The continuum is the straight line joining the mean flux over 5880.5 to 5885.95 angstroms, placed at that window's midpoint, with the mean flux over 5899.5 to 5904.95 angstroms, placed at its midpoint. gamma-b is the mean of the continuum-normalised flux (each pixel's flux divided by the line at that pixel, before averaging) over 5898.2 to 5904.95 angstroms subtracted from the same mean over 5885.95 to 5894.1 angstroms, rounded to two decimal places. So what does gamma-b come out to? -0.16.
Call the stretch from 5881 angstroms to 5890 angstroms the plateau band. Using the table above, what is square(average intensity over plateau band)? 14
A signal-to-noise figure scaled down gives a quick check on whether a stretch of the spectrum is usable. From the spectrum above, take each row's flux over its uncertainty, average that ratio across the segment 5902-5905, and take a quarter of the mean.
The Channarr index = 1.92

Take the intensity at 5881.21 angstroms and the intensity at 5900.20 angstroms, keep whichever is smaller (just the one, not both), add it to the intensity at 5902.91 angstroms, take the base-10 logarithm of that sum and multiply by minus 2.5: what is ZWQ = -2.38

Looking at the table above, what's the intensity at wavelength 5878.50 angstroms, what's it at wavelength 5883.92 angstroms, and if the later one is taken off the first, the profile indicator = 1.7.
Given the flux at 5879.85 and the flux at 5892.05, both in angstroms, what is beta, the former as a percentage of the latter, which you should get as 163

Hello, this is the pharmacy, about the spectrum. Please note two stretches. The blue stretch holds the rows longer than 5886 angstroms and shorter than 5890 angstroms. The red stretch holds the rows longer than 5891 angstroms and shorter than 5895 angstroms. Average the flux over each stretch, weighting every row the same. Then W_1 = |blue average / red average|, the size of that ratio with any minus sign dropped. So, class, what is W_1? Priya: 1.0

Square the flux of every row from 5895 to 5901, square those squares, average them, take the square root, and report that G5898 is 12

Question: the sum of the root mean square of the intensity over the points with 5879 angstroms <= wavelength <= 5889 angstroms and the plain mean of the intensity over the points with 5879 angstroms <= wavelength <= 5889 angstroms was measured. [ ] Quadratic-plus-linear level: 8.2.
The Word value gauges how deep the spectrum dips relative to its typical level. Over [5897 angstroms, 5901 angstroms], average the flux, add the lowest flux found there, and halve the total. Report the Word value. 3.1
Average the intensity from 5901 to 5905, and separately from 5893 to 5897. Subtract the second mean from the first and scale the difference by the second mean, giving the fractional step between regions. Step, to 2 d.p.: 0.63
